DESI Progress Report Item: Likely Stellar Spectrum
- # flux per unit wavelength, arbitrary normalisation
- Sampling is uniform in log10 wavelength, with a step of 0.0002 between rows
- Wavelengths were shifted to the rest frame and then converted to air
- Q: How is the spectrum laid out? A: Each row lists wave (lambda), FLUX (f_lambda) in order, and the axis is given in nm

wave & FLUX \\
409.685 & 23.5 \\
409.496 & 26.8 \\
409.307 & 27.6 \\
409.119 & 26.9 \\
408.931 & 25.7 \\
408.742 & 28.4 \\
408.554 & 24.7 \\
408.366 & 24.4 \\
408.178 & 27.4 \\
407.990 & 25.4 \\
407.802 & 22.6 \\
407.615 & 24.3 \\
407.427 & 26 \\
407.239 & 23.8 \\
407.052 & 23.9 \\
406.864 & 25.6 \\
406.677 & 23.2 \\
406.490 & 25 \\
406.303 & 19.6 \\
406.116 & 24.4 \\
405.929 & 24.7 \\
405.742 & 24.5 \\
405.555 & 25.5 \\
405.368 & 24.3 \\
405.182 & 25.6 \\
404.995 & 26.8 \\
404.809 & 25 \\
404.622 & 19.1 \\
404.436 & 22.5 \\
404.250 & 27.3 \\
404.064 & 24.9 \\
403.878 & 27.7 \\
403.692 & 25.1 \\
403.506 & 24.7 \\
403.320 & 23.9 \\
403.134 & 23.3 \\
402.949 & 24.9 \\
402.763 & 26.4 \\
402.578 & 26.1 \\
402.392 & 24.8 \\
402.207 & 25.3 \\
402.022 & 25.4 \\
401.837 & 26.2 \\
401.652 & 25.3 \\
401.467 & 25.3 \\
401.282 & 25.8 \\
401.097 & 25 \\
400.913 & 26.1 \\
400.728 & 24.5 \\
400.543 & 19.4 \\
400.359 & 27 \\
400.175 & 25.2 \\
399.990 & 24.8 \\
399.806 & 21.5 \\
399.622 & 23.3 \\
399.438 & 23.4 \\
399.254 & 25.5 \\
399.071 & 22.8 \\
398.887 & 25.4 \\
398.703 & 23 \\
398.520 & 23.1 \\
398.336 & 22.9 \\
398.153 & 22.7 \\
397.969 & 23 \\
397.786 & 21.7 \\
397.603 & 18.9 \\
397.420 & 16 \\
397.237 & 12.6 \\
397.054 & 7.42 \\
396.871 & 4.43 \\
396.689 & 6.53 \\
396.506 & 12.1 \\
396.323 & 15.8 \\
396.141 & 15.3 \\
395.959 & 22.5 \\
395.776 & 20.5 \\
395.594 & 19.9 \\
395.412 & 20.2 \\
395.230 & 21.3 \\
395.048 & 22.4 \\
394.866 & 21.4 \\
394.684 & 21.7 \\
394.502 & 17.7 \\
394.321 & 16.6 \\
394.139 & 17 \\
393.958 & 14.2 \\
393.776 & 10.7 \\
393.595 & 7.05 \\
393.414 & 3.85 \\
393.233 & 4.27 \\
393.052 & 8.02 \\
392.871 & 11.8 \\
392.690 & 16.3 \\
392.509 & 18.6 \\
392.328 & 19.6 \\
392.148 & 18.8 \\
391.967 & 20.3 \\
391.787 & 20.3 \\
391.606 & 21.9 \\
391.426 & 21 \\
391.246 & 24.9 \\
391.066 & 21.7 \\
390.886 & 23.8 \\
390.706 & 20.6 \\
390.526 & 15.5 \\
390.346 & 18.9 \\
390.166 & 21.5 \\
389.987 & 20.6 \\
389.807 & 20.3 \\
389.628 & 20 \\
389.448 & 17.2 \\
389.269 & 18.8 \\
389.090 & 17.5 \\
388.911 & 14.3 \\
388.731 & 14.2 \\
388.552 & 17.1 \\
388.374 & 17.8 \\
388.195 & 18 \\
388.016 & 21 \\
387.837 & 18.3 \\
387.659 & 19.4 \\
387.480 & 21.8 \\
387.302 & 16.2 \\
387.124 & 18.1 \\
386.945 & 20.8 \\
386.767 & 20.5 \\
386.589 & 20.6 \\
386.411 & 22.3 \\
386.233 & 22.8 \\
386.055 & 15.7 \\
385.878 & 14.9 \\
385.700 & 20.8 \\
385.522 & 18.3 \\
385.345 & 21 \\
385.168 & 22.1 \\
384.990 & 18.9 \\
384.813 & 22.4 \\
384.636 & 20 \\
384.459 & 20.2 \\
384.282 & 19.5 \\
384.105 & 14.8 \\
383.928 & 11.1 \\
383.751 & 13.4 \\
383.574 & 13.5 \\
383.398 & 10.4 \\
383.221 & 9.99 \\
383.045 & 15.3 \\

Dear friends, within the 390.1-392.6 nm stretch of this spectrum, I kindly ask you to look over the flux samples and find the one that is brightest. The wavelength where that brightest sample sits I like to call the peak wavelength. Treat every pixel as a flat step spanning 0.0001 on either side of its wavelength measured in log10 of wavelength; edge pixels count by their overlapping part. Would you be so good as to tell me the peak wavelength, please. 391.246 nm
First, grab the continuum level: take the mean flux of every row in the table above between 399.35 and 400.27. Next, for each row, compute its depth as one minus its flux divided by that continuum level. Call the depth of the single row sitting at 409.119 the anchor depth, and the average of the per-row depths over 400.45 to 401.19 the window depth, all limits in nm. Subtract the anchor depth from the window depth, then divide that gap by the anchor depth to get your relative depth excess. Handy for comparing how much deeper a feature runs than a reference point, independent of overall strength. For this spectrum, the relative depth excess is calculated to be -1.0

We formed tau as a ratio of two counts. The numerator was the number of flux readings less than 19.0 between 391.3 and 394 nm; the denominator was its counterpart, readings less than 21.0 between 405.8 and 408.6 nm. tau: 10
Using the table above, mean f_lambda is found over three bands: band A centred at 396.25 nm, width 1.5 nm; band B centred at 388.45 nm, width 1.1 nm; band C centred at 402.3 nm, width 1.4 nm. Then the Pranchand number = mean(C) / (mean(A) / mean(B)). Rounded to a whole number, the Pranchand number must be 30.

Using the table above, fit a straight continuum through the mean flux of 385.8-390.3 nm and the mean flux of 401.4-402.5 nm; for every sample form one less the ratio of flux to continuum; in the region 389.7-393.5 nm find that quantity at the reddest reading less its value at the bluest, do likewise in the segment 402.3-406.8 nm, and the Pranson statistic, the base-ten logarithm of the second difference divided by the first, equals -0.82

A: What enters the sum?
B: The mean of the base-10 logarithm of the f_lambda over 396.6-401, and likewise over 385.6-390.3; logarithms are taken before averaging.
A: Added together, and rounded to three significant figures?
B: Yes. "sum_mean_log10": 2.55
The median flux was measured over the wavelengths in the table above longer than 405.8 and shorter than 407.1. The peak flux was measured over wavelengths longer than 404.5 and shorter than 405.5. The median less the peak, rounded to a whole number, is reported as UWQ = -2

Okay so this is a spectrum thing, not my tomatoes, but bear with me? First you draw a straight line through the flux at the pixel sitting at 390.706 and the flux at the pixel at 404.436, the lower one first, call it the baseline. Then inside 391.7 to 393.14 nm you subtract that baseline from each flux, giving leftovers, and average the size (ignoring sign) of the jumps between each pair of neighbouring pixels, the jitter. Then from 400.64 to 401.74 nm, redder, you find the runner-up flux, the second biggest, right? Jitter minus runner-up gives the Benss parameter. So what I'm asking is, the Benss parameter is -23.8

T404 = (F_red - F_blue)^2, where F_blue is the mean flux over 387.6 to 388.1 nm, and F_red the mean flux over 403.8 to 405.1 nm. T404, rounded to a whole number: 27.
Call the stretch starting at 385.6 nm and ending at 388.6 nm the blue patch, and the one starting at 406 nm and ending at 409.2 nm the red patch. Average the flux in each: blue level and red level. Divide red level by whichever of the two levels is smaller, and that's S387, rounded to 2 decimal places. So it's 1.29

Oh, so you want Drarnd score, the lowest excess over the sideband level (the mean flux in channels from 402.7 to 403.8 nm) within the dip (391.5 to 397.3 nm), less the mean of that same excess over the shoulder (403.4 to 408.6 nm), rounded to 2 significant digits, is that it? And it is -21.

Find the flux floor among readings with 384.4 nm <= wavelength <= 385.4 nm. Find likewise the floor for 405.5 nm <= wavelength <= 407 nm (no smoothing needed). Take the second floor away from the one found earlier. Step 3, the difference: -1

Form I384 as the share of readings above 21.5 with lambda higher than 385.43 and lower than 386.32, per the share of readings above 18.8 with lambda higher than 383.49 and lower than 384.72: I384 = 0.5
